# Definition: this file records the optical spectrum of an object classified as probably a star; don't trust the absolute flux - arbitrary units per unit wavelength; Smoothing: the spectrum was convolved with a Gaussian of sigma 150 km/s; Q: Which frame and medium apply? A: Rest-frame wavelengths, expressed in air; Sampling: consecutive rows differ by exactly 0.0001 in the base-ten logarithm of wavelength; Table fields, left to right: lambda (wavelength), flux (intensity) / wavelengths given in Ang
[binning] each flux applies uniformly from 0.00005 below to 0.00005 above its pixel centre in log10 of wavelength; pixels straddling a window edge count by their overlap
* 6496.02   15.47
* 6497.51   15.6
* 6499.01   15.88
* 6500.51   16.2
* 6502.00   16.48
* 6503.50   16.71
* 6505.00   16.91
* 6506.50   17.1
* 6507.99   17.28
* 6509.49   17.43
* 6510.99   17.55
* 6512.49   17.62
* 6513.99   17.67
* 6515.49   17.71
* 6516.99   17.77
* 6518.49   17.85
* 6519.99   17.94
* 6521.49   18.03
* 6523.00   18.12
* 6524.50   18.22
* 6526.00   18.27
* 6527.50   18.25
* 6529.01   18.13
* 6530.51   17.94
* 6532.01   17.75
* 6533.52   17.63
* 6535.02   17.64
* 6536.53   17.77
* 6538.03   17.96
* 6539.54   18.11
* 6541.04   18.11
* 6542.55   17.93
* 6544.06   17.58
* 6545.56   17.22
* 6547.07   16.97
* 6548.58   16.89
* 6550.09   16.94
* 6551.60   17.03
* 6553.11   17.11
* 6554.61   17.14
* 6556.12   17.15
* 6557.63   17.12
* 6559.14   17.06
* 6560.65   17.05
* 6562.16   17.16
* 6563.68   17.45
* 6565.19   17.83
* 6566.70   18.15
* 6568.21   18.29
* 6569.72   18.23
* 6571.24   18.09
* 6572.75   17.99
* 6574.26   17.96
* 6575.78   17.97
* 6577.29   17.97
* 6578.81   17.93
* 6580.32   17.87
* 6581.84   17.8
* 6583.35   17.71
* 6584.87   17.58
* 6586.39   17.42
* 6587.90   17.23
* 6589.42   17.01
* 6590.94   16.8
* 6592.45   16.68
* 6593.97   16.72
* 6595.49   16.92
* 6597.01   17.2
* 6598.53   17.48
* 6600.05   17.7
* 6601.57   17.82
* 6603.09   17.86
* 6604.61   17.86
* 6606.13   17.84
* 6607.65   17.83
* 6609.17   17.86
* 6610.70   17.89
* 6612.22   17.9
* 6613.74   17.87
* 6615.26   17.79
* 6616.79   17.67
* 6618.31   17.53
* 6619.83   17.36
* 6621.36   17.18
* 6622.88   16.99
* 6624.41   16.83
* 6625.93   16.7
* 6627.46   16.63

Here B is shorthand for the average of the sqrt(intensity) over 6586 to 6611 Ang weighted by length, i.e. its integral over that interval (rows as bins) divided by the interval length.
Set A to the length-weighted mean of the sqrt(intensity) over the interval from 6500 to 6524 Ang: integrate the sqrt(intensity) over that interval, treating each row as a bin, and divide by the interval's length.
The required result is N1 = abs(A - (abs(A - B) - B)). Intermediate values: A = 4.17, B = 4.17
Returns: 8.344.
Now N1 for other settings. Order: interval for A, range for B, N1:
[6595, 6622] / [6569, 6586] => 8.402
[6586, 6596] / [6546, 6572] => 8.239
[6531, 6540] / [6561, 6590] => 8.428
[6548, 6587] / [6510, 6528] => 8.383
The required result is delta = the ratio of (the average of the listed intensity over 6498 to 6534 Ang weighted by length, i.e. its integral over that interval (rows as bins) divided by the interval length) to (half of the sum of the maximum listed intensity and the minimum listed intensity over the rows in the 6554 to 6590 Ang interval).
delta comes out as 0.99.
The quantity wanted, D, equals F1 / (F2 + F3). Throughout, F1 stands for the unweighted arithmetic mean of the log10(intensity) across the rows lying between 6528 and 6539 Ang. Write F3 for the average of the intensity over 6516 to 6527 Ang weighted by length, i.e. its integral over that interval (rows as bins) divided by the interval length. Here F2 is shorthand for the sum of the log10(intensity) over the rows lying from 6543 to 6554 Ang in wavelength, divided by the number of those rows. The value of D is 0.0649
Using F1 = 1.25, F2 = 1.23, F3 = 18.0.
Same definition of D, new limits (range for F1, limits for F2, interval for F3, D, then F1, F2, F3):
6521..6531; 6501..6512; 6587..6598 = 0.0692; 1.26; 1.23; 17.0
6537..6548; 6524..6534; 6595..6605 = 0.0663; 1.25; 1.26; 17.6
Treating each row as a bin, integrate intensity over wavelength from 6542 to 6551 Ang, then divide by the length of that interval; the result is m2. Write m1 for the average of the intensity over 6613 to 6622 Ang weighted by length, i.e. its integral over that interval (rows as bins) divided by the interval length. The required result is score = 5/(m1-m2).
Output 15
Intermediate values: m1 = 17.6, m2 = 17.23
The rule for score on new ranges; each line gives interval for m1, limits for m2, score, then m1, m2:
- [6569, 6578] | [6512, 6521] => 20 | 18.0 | 17.78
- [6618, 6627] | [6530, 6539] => -7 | 17.1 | 17.78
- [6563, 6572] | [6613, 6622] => 11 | 18.0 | 17.57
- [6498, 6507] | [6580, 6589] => -5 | 16.5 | 17.56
